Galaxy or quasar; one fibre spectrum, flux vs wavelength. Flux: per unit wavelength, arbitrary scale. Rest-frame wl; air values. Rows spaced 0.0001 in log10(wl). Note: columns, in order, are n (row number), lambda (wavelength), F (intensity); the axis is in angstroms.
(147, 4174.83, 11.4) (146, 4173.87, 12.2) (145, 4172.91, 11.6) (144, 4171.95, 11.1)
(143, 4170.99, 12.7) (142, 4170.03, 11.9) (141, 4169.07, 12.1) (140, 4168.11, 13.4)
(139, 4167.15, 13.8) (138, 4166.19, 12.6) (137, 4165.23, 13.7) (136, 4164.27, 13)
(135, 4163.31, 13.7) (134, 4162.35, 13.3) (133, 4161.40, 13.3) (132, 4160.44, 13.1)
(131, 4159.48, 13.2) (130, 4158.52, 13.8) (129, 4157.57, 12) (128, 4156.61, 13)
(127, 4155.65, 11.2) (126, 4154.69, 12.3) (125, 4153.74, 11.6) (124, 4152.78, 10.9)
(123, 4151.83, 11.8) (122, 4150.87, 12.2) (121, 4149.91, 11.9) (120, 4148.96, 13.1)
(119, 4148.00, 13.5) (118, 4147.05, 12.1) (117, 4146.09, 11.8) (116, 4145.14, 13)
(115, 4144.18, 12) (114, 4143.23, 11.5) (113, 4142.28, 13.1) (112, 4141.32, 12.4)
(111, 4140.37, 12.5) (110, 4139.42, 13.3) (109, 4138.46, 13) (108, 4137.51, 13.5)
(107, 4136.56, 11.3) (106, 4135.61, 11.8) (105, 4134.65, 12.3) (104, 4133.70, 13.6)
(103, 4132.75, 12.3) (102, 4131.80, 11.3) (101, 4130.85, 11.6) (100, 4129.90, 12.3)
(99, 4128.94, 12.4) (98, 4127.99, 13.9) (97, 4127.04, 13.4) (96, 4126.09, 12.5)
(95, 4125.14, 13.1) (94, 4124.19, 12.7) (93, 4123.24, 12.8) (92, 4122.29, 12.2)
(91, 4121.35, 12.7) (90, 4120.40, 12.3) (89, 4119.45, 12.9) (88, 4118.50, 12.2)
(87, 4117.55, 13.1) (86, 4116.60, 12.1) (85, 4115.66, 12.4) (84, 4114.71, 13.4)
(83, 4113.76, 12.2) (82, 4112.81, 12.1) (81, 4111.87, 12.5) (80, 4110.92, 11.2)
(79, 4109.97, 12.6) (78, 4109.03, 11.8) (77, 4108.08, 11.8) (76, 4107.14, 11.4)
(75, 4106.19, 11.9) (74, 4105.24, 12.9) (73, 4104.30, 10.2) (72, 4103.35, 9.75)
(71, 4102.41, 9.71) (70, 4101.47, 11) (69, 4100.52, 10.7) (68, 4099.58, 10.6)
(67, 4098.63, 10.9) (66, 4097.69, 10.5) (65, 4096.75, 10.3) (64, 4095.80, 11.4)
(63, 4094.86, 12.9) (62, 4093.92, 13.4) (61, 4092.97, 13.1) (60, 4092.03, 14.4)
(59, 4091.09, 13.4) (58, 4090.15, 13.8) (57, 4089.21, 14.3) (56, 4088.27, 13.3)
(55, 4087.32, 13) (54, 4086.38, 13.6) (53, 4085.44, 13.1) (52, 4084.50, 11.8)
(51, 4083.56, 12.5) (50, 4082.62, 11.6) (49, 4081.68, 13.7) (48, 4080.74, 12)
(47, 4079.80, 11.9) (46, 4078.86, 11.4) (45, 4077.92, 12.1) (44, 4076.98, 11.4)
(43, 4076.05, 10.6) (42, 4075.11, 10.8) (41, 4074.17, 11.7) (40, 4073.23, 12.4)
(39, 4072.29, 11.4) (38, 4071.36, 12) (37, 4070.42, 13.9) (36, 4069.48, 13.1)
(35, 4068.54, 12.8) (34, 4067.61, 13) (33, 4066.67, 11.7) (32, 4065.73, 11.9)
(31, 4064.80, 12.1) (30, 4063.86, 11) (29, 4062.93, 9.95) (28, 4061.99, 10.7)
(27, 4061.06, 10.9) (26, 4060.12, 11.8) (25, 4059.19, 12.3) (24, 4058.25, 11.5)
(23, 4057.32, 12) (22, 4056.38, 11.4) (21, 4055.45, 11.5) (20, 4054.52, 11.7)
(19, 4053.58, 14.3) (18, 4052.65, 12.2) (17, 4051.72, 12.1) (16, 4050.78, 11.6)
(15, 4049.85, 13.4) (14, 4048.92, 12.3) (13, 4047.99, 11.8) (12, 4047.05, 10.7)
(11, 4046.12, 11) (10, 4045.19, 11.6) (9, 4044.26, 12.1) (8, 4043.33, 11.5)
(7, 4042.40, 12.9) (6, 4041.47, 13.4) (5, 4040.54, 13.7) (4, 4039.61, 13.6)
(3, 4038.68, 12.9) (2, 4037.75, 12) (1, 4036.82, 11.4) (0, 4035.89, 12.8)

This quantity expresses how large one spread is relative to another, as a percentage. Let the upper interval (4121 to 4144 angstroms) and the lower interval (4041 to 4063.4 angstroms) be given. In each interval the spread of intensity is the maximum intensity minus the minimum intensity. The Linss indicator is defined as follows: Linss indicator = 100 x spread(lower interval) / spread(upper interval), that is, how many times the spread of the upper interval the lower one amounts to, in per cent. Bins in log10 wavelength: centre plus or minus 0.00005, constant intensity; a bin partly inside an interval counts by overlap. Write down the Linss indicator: 167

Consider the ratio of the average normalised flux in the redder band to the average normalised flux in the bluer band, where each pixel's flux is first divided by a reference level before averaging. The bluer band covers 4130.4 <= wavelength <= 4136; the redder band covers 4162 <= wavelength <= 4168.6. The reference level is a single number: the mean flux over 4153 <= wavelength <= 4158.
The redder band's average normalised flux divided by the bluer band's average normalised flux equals 1.10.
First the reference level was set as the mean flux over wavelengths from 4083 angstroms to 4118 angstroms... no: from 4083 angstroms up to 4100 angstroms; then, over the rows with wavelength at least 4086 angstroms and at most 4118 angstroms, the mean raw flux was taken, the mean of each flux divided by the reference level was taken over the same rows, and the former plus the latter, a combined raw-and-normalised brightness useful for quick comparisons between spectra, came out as 13.1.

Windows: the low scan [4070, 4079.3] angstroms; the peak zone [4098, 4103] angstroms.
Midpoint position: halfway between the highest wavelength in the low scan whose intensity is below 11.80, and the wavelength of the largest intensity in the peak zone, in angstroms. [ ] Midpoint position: 4090.2 angstroms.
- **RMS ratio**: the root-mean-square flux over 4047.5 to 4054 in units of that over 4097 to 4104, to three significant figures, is 1.20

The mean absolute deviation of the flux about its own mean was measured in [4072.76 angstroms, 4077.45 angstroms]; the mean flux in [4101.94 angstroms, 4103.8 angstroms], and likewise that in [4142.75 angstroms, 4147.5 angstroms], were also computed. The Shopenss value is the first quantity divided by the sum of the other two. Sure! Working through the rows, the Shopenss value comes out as 0.025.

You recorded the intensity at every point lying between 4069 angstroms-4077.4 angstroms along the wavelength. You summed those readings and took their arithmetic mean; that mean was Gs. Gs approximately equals 11.9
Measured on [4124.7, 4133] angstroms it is 12.5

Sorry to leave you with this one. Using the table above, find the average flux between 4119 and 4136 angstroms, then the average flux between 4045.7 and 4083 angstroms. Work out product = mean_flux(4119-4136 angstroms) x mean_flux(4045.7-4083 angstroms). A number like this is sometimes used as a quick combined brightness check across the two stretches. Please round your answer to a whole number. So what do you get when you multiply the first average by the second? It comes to 149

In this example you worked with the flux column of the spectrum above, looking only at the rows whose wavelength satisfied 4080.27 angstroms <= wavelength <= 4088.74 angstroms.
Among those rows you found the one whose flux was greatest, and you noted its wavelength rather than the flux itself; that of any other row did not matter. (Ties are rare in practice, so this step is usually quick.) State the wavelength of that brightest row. 4081.68 angstroms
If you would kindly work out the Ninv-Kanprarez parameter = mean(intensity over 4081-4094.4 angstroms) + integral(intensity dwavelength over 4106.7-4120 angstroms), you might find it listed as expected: 176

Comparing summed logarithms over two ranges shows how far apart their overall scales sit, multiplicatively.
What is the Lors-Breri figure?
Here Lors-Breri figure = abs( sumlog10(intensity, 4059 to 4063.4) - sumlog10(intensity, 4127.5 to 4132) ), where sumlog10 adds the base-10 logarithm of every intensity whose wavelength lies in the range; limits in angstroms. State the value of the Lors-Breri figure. 0.22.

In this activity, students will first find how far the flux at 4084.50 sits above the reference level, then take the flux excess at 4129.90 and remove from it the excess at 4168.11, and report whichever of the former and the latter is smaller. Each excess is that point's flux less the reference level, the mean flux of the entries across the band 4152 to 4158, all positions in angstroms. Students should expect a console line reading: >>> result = -1.1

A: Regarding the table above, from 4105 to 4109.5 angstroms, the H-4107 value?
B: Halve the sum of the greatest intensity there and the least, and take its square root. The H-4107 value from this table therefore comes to 3.49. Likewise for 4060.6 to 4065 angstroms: 3.32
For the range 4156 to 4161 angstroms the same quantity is 3.59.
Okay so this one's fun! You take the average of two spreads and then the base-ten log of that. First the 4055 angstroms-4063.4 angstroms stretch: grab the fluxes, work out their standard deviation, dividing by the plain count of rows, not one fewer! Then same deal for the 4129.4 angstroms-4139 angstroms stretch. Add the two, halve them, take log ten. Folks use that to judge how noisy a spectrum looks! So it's -0.13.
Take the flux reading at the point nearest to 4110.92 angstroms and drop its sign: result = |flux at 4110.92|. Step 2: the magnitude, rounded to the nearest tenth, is 11.2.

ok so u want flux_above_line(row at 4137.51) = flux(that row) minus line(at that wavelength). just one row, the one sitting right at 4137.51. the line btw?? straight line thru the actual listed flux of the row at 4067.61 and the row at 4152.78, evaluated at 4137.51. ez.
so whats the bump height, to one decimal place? 2.2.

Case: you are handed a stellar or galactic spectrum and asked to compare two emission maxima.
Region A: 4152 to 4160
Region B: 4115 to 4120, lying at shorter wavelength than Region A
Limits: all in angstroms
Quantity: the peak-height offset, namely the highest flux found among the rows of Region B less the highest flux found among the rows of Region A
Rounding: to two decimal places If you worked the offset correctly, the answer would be -0.70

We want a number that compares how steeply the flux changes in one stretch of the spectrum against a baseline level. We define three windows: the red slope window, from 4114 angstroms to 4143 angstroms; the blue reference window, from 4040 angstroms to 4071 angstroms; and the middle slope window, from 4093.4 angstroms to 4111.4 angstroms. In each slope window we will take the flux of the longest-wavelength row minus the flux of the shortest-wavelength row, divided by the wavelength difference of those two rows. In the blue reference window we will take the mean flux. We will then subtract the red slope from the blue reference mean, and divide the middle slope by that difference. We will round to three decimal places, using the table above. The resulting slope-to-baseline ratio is -0.011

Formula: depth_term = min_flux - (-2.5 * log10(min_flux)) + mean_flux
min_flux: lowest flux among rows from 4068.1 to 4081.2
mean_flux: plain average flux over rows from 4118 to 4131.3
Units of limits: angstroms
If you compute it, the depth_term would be 25.8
